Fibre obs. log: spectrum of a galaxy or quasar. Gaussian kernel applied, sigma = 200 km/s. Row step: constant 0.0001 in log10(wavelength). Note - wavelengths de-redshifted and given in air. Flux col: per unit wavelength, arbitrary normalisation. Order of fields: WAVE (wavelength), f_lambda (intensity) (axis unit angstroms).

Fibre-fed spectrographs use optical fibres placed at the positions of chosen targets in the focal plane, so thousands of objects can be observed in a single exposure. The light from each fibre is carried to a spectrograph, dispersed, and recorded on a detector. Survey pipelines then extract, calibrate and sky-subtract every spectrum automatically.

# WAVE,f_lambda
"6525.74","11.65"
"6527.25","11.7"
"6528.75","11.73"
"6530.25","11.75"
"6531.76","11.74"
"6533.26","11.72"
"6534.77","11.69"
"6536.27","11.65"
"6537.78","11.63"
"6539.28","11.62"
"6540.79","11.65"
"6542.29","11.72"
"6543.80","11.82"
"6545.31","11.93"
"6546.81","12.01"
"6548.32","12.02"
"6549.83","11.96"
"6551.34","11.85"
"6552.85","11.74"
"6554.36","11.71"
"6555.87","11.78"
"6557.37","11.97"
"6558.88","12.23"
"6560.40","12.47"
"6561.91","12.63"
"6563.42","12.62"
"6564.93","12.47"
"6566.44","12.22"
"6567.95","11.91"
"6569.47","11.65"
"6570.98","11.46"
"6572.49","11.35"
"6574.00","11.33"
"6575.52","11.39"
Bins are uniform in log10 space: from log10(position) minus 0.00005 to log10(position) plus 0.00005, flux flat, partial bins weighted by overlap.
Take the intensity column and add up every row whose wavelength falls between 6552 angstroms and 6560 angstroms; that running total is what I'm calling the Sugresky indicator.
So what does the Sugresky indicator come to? 59.4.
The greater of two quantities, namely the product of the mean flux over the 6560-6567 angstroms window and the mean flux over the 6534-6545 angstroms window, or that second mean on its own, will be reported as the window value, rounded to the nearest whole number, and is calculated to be 146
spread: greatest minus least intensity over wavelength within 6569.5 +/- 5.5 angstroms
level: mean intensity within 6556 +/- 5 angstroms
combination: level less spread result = 10.82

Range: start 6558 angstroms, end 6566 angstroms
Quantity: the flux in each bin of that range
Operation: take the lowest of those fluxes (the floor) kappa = 12.23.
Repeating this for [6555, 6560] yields 11.78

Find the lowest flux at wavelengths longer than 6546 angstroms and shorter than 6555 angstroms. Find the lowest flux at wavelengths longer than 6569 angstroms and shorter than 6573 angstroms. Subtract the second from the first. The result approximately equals 0.36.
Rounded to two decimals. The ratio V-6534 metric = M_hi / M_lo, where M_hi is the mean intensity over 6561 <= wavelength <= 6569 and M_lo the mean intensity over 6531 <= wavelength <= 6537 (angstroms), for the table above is 1.06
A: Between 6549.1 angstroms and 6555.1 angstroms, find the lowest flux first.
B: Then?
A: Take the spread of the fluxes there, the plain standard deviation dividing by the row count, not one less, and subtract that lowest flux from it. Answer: -11.6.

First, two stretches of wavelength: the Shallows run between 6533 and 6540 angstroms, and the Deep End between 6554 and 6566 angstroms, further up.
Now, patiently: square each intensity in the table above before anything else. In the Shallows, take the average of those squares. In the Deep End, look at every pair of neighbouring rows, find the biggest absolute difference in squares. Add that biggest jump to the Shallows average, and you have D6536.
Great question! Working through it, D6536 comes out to 142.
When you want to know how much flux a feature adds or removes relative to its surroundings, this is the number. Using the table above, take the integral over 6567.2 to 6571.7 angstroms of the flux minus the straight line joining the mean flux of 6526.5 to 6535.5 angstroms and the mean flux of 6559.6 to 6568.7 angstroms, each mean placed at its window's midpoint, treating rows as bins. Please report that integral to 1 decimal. -3.7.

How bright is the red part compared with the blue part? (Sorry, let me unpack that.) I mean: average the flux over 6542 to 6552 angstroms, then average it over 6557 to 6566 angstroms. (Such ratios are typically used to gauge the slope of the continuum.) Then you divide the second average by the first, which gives 1.042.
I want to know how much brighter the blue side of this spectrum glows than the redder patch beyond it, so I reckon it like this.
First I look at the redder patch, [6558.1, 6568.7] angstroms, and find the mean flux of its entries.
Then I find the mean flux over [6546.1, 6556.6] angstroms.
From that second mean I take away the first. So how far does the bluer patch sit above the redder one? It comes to -0.50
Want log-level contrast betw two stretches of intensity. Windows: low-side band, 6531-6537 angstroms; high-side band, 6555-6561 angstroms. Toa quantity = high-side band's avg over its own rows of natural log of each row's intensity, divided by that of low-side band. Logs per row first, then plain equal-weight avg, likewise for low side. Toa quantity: 1.014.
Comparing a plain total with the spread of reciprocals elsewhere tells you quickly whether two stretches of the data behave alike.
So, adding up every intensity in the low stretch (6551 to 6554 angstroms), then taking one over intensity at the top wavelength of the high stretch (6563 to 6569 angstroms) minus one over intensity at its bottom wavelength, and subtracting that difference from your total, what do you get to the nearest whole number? 24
